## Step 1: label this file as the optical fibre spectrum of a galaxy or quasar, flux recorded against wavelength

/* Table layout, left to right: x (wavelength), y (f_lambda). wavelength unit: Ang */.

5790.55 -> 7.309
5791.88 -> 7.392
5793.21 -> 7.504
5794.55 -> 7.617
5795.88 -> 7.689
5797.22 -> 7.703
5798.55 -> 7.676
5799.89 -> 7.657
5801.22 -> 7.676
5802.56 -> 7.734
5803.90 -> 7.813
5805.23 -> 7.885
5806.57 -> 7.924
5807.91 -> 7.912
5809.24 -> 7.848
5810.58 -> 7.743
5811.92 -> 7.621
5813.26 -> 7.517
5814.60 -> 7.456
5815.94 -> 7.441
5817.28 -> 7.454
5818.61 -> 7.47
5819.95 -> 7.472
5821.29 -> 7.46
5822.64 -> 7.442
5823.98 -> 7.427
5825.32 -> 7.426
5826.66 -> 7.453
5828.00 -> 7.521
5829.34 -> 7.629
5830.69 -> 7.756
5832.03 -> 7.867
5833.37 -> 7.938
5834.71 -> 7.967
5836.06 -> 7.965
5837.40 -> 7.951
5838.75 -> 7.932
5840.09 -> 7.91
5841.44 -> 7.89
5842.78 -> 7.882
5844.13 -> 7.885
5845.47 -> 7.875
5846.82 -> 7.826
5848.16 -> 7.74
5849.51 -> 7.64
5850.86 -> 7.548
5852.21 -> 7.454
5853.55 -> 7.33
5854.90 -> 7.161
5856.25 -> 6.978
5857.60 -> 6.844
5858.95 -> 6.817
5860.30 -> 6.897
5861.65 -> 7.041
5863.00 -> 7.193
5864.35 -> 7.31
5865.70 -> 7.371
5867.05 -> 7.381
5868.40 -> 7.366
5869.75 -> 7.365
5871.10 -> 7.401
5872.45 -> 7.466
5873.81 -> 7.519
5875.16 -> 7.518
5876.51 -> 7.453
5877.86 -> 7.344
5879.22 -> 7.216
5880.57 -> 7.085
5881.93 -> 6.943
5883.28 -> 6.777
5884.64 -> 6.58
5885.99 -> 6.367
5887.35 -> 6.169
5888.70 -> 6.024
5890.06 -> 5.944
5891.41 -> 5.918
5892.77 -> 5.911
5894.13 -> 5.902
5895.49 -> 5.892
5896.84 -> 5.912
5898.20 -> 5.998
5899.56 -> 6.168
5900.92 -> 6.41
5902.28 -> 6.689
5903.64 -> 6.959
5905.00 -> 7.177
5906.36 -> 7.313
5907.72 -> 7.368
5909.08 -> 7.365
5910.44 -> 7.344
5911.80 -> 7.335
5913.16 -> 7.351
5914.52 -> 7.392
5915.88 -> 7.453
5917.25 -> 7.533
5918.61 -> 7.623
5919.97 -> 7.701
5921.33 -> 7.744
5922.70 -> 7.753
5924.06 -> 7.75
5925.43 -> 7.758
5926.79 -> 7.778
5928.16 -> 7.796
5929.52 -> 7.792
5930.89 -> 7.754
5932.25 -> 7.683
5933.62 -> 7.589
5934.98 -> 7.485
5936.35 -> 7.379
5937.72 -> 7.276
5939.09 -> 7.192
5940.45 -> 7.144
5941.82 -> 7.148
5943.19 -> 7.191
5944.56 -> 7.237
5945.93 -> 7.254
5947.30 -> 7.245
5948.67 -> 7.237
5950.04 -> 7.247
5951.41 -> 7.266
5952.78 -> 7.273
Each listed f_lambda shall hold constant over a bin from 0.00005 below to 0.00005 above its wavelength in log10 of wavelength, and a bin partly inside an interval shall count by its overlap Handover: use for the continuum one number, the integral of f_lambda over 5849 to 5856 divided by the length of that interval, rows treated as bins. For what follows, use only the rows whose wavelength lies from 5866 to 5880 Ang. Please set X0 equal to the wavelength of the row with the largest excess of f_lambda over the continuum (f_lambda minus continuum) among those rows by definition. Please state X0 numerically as 5873.81 Ang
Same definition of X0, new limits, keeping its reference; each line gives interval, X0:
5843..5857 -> 5844.13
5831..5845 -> 5834.71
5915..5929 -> 5928.16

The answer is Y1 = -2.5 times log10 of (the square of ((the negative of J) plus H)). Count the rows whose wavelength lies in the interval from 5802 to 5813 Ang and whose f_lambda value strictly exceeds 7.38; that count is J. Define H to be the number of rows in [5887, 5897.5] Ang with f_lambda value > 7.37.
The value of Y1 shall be -4.5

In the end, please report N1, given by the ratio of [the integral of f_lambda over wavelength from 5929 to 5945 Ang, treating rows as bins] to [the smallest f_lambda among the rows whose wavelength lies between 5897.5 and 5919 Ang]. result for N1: 20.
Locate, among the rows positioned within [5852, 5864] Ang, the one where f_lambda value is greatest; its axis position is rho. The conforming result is 5852.21 Ang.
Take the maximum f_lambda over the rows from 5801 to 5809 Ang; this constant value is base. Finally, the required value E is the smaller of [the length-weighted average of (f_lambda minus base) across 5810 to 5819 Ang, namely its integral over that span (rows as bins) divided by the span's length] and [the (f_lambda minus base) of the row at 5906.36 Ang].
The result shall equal -0.61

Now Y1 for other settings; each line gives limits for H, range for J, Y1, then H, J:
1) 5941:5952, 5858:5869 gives 0.0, 0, 1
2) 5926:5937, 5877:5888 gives -4.5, 8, 0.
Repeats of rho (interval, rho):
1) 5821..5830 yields 5829.34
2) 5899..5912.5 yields 5907.72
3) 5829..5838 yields 5834.71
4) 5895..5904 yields 5903.64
